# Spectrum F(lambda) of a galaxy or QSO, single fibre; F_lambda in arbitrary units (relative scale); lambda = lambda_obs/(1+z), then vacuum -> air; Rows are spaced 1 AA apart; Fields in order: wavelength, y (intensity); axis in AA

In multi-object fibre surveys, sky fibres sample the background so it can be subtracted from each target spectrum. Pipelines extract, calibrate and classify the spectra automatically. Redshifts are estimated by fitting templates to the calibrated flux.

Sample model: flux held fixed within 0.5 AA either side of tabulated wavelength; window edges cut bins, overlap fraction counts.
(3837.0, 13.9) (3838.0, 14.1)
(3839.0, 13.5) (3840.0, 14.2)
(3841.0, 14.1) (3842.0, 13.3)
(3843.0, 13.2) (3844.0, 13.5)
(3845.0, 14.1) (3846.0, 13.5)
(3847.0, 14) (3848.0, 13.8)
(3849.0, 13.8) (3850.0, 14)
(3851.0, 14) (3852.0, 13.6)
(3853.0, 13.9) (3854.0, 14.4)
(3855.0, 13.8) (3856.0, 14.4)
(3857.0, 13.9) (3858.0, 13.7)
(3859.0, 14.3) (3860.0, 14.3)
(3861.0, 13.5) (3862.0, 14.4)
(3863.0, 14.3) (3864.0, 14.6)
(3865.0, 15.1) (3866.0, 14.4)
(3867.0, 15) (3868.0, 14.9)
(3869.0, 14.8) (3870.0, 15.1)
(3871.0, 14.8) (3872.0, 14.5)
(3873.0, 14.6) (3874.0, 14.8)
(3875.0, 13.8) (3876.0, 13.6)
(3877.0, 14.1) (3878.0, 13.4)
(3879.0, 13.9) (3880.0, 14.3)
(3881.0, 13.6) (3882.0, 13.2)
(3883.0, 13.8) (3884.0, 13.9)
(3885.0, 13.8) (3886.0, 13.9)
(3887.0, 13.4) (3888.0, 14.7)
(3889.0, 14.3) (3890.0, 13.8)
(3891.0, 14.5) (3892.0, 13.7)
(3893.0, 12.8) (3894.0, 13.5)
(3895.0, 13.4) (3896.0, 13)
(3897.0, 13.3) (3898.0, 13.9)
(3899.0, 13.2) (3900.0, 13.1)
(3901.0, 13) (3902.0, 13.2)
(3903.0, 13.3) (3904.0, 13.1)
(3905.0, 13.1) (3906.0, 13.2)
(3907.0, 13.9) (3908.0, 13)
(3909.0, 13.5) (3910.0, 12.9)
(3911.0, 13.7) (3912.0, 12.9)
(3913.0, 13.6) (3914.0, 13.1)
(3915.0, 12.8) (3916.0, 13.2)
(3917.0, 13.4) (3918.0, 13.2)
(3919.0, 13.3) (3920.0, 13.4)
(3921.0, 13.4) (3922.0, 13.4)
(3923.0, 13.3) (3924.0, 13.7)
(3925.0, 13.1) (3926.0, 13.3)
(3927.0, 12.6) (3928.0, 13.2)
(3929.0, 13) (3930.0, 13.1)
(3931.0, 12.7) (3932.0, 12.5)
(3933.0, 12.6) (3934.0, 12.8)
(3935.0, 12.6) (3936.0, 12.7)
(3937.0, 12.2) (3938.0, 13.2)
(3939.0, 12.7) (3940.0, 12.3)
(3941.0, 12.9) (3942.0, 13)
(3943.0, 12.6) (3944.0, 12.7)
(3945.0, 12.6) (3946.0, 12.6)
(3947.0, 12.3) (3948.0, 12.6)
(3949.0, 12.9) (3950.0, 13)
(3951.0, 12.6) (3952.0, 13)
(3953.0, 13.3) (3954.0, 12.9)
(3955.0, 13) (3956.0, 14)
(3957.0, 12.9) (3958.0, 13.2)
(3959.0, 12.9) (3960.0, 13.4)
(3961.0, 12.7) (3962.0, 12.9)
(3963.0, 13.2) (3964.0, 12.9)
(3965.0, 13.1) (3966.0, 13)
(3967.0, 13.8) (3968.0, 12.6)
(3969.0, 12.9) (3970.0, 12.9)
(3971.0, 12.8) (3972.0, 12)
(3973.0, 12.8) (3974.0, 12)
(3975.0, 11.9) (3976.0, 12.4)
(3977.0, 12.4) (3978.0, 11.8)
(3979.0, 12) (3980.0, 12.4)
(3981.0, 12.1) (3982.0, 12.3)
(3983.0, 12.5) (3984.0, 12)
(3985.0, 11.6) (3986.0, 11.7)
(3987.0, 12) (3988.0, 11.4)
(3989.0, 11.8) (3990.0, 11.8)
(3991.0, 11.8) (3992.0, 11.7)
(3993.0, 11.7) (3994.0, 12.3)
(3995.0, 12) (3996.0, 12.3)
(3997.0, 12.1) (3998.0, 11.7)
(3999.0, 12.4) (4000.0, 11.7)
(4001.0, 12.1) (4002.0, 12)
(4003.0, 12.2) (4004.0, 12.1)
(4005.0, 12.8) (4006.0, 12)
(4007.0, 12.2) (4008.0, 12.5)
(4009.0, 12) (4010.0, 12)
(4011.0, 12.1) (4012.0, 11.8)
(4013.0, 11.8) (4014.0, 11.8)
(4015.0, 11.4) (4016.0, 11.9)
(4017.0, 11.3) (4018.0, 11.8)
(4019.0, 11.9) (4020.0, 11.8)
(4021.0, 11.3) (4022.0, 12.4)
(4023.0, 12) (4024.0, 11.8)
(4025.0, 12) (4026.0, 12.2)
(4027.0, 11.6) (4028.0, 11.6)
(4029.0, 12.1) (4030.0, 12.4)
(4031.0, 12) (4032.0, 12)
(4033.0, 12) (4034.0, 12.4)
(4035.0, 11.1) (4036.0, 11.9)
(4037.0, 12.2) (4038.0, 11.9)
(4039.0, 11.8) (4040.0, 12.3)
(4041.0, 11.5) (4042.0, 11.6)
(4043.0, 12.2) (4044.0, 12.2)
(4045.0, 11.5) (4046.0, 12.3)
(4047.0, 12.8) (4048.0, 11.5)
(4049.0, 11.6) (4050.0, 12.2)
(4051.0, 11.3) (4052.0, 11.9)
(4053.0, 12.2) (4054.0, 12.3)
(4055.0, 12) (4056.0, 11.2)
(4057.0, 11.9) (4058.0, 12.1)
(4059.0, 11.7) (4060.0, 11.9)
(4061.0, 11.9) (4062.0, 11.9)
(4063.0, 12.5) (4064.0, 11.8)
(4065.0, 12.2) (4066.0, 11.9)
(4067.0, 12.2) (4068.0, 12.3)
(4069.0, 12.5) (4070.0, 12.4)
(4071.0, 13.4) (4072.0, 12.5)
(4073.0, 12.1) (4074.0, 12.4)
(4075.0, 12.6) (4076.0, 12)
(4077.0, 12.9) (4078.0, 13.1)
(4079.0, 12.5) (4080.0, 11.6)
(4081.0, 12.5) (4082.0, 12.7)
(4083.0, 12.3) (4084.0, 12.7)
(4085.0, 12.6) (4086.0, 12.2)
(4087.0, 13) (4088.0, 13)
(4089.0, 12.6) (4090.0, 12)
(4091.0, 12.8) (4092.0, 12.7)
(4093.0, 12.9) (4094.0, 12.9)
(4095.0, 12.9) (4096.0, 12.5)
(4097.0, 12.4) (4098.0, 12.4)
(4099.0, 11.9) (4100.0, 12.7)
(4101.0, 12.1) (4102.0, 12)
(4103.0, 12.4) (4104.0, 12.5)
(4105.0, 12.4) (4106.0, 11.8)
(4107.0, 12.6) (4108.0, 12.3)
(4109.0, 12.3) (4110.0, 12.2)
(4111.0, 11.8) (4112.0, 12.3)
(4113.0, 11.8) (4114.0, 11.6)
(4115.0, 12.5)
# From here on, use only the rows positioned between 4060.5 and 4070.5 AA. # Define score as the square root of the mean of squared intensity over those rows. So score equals 12.2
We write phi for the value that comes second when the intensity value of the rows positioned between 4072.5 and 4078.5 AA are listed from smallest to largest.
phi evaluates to 12.1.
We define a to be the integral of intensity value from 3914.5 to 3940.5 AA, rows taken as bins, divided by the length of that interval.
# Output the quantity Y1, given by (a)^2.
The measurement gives 169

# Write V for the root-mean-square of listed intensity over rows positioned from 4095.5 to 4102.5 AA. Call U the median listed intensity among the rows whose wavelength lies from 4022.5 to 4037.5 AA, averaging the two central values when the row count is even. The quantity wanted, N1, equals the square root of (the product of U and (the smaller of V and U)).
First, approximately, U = 12.0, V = 12.3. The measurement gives 12.0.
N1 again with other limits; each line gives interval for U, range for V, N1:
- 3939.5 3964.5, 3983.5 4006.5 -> 12.4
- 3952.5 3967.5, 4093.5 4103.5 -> 12.7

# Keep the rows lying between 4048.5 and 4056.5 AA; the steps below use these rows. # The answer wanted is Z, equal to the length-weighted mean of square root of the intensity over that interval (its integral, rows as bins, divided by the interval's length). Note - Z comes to 3.44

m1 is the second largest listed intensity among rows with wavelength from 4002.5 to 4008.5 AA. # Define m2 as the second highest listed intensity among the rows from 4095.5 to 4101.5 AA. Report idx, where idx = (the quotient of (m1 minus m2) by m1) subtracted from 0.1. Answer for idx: 0.10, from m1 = 12.5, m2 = 12.5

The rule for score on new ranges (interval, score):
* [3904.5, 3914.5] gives 13.3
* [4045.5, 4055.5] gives 12.0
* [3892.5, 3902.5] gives 13.2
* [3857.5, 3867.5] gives 14.4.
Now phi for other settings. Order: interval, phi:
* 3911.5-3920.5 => 12.9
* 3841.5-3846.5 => 13.3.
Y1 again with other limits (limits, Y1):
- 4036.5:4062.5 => 142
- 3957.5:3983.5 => 160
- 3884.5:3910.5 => 182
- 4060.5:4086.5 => 153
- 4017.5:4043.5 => 142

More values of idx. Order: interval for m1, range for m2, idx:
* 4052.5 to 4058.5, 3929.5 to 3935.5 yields 0.15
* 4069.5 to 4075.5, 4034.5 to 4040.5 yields 0.07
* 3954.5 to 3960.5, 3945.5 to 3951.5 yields 0.06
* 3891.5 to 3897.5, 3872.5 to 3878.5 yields 0.18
